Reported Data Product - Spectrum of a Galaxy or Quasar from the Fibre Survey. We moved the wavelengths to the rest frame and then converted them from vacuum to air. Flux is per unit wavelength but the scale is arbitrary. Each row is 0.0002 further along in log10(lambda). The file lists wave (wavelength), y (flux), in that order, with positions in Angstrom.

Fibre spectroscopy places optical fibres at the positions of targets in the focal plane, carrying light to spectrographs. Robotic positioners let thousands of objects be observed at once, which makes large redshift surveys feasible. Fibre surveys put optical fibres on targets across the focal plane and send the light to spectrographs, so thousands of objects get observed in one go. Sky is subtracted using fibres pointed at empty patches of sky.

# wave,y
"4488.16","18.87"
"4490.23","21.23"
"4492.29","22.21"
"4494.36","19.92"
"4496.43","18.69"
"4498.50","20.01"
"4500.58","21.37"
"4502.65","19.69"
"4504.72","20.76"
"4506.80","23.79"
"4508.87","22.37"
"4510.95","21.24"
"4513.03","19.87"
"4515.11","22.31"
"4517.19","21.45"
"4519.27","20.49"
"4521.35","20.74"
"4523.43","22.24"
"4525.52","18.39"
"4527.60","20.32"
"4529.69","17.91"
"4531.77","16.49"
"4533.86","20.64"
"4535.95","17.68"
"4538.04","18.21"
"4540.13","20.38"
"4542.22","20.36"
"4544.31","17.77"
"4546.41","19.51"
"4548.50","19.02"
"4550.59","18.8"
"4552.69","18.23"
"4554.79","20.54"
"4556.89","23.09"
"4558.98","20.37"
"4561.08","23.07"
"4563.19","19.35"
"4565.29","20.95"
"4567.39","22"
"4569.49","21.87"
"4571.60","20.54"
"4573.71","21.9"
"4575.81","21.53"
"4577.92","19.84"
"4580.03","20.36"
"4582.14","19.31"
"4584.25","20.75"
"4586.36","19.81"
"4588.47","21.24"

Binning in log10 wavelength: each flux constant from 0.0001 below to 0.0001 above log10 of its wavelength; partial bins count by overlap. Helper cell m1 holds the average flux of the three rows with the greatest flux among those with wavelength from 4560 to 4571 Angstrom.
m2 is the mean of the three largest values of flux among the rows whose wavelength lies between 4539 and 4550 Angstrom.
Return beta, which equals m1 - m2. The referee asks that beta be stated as 2.2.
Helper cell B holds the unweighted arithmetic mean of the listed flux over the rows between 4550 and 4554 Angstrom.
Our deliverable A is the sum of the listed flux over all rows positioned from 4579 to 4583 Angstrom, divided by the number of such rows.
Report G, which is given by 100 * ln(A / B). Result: 7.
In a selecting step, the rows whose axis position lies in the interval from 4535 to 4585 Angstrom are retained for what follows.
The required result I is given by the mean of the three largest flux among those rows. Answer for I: 22.7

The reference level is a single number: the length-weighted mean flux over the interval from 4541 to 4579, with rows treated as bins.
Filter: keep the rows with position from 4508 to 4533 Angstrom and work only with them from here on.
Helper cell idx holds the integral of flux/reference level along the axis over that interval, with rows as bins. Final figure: 25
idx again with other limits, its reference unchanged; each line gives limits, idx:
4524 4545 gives 19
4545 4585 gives 40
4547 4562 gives 15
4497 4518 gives 22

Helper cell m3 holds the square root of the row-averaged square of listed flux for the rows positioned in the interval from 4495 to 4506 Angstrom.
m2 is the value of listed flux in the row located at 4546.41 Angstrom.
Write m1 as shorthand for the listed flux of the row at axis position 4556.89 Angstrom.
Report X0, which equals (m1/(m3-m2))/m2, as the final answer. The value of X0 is 1.9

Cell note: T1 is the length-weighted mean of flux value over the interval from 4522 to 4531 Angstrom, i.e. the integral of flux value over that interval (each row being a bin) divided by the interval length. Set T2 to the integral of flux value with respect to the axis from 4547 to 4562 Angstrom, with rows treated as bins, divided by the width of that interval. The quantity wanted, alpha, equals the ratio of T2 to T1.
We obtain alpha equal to 1.04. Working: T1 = 19.7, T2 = 20.4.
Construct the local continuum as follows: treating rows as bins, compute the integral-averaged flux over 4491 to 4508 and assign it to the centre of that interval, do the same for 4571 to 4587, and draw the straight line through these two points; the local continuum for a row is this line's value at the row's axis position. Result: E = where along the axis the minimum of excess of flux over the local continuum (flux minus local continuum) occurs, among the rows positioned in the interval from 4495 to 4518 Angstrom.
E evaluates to 4496.43 Angstrom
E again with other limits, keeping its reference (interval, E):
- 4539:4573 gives 4544.31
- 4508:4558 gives 4531.77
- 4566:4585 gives 4582.14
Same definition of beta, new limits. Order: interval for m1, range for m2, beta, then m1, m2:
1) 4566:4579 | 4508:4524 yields -0.4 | 21.9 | 22.3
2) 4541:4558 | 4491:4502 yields 0.1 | 21.3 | 21.2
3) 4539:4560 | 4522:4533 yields 1.0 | 21.3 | 20.3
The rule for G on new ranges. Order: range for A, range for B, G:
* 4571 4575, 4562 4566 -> 5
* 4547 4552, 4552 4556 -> -2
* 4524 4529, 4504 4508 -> -14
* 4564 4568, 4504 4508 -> -4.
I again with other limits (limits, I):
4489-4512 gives 22.8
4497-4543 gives 22.8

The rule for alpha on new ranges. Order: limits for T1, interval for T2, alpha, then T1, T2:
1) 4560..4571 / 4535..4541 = 0.88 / 21.4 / 18.7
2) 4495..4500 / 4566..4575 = 1.10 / 19.6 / 21.6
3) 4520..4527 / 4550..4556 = 0.94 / 20.5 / 19.3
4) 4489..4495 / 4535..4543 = 0.91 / 21.1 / 19.1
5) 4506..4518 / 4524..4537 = 0.86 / 21.8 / 18.7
